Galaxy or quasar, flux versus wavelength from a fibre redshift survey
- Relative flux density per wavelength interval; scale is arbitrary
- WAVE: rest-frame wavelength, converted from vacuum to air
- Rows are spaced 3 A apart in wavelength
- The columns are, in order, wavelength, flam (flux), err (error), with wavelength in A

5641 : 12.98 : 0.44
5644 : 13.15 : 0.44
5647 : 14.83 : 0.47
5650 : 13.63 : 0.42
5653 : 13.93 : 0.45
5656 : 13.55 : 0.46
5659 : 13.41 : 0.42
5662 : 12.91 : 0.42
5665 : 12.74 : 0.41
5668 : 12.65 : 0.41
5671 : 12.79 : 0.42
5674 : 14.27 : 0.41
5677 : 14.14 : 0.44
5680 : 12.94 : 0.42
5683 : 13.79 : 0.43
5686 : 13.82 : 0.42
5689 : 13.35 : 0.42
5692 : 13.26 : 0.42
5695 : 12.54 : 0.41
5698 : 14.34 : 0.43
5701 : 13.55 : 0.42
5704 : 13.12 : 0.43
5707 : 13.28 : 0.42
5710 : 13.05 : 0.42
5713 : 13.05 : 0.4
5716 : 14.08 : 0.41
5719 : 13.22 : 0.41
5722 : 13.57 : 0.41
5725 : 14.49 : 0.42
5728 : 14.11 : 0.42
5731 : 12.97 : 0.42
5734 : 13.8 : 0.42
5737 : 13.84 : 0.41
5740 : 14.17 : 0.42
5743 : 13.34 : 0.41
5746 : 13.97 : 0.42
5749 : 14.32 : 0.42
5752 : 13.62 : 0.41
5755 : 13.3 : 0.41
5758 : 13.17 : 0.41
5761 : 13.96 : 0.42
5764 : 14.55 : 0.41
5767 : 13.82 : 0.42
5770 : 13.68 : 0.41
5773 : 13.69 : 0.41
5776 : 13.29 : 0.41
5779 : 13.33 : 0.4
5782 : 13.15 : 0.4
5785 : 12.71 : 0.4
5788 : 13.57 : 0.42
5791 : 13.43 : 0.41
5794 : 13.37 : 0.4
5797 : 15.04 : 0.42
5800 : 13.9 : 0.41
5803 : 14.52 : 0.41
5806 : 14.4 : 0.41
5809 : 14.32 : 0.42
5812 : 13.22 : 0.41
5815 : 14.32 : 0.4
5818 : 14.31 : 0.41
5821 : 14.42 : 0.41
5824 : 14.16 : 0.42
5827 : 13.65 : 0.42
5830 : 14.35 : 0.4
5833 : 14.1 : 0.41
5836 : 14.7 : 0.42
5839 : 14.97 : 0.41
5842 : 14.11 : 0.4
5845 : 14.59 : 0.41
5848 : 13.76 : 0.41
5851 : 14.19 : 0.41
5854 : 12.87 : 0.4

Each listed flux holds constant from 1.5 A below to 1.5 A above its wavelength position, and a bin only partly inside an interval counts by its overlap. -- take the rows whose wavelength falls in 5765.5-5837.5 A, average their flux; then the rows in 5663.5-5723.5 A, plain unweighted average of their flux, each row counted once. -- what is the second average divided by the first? 0.96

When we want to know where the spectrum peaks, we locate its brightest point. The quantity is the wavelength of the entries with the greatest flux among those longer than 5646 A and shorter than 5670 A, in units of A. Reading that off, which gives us 5647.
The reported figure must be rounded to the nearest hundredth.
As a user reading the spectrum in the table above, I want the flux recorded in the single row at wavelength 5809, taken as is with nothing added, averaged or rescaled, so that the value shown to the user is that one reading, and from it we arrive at 14.32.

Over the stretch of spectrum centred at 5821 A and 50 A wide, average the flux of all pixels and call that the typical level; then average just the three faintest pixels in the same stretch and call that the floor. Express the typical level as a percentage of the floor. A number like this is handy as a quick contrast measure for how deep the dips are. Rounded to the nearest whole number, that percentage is 105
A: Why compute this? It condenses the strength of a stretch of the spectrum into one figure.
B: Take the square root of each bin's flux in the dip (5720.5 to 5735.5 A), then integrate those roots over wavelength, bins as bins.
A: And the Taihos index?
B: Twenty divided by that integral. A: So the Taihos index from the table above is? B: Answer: 0.3591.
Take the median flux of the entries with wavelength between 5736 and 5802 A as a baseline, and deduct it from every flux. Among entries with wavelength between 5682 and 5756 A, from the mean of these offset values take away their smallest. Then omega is 1.06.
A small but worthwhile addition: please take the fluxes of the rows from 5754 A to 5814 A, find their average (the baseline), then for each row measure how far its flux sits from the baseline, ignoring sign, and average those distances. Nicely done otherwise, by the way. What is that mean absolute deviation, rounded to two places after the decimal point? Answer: 0.47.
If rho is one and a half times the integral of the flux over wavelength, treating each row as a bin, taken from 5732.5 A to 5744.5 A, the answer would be 248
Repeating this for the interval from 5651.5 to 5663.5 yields 242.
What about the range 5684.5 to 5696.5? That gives 238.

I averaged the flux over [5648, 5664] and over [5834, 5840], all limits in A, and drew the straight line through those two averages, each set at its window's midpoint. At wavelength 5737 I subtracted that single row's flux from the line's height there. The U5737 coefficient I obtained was 0.2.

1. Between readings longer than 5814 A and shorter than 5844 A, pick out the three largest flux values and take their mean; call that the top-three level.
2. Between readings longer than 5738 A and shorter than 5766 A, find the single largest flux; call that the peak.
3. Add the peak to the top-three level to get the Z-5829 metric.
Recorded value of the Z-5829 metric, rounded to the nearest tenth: 29.2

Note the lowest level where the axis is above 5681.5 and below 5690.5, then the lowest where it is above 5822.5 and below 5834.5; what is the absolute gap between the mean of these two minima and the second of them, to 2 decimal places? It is 0.15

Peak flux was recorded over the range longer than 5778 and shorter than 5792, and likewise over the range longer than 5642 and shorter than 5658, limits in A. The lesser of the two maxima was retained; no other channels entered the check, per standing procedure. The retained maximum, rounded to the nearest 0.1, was 13.6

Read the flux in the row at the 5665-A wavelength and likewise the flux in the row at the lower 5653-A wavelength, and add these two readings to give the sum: 26.7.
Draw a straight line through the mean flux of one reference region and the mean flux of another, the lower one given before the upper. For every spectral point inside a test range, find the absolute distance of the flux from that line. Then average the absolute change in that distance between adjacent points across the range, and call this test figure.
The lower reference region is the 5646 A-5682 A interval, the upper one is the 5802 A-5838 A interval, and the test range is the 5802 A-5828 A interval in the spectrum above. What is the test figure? 0.33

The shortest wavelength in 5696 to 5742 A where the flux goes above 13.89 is 5698 A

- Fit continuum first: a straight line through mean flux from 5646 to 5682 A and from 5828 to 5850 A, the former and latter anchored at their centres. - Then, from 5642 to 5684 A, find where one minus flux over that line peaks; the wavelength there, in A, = 5668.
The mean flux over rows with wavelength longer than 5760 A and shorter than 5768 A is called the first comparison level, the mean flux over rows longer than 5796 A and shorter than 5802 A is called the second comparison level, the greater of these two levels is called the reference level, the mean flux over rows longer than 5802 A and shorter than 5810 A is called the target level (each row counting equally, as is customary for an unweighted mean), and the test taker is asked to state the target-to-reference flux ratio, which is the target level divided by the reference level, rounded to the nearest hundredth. 1.00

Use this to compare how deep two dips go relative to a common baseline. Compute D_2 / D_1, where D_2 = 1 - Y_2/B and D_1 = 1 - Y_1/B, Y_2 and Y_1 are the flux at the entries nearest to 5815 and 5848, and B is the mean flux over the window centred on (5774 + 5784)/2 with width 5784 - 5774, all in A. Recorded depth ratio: 2.1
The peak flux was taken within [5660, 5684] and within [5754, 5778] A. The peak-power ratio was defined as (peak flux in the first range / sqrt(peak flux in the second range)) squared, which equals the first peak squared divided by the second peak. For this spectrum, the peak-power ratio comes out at 14.00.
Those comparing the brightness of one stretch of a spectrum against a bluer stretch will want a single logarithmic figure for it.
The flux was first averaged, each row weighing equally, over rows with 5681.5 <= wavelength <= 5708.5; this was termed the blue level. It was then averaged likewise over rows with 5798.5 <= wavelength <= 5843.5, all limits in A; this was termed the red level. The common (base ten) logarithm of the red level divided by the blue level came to 0.024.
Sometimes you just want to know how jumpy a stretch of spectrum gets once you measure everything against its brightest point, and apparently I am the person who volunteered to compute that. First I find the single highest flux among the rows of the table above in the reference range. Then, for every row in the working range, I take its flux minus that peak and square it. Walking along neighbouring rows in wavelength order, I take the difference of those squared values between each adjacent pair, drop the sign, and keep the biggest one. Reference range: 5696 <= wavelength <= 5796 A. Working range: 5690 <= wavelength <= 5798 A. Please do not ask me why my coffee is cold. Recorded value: 4.0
